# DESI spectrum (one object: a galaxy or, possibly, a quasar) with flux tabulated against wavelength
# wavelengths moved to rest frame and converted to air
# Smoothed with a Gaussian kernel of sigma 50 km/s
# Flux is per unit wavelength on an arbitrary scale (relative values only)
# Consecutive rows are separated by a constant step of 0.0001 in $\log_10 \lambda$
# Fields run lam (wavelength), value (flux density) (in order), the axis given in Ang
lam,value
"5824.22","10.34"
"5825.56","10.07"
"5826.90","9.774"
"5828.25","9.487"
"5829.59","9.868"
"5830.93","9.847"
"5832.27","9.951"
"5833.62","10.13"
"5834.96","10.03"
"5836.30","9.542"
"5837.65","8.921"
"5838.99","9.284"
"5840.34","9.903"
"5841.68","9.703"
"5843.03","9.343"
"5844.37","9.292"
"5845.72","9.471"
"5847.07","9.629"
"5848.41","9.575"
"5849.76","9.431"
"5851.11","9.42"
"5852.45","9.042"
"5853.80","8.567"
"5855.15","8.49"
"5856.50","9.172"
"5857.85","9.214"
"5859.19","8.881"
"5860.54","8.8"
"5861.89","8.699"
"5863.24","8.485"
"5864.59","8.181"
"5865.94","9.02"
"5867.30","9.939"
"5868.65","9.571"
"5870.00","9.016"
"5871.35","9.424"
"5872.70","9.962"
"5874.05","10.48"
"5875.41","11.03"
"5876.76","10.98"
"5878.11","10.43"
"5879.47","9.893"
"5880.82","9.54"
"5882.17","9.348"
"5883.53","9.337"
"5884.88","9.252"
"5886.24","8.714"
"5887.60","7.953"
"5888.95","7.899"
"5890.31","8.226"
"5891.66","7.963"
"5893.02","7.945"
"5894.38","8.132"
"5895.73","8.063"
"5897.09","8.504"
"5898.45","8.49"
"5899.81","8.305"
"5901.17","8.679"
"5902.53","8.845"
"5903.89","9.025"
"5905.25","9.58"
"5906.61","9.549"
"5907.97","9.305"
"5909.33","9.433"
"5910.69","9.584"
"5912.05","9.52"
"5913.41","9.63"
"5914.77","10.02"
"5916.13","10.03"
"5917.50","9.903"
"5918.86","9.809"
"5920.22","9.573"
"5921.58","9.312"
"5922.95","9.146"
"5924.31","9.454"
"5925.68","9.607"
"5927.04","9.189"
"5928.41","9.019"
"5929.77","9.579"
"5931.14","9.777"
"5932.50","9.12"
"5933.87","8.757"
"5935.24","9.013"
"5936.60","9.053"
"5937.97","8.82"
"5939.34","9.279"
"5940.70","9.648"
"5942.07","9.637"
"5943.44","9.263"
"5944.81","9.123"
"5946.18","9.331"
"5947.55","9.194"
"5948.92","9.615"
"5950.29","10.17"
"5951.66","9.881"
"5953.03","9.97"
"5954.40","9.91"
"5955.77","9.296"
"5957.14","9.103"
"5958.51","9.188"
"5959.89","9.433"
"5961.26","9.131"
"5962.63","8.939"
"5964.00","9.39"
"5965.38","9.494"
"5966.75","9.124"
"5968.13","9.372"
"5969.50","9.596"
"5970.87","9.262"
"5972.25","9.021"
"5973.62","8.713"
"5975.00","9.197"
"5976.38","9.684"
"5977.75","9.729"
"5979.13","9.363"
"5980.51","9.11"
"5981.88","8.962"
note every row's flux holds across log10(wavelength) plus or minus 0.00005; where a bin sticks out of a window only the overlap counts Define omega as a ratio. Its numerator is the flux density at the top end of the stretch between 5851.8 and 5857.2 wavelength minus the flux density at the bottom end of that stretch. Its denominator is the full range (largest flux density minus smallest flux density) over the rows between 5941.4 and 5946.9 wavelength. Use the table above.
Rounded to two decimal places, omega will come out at 0.25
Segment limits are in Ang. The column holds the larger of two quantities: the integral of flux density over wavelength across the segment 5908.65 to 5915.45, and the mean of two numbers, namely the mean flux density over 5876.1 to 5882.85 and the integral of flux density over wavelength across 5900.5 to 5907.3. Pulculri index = 65.6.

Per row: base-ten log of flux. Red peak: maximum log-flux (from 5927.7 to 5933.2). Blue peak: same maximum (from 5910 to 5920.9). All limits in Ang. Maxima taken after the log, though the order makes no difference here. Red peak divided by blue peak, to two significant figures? 0.99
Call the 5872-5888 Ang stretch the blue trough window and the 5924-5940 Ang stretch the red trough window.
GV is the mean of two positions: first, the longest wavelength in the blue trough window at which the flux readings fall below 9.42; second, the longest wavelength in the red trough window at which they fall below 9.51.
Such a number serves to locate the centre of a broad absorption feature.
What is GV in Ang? 5913.5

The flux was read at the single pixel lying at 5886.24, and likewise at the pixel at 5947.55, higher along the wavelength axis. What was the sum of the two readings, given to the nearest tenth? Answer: 17.9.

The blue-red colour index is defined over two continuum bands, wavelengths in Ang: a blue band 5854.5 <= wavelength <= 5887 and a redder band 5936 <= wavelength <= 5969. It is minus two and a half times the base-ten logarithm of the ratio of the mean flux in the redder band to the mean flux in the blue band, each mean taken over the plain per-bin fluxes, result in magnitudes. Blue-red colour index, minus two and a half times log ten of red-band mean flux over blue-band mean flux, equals 0.00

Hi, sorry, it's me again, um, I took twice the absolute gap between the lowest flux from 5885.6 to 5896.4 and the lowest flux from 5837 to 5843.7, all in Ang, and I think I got 2.0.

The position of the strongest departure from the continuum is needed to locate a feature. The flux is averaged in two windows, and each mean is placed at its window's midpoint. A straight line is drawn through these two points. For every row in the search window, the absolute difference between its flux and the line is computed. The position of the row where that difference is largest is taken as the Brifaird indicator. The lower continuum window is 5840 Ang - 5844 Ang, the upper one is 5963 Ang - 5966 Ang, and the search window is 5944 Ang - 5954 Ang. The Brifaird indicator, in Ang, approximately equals 5950.29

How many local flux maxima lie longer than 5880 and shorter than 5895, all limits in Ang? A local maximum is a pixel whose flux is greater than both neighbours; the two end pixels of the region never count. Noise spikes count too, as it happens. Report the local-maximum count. 1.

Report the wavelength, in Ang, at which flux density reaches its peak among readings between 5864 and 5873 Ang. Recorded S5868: 5872.70 Ang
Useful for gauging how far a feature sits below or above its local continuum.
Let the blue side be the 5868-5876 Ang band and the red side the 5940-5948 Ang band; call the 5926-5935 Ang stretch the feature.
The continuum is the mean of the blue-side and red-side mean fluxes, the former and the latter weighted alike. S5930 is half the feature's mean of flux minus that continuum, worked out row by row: -0.20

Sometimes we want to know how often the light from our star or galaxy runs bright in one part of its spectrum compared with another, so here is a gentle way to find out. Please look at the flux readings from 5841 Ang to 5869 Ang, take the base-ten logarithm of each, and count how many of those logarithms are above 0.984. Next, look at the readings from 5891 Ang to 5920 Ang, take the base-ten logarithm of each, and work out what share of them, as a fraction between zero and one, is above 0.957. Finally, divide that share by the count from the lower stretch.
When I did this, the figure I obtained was 0.26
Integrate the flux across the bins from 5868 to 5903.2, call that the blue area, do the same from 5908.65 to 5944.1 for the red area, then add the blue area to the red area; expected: 654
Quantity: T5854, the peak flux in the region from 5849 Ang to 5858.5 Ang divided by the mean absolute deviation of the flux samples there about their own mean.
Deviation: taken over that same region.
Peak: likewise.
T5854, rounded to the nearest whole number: 32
